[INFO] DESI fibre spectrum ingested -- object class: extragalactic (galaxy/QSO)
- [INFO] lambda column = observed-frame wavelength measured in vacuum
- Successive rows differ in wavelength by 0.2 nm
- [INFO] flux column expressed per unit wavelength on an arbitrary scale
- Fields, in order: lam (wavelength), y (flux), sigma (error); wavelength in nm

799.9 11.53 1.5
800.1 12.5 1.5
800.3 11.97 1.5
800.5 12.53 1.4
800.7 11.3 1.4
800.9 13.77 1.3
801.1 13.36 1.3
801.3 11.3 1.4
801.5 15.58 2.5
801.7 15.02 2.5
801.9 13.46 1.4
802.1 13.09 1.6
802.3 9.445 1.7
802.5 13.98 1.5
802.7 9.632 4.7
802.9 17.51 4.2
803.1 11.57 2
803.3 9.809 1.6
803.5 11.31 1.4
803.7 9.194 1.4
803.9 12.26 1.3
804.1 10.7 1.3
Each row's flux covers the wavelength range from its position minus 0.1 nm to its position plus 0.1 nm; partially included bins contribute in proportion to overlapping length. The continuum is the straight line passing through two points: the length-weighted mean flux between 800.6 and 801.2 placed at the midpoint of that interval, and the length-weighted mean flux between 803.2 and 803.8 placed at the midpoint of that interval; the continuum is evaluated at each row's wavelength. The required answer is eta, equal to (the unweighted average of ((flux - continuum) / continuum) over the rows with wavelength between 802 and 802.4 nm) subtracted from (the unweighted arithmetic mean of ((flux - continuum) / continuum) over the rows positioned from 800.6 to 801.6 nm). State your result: 0.06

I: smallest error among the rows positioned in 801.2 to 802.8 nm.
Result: 1.40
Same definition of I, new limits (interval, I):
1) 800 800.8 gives 1.40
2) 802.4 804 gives 1.30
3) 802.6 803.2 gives 2.00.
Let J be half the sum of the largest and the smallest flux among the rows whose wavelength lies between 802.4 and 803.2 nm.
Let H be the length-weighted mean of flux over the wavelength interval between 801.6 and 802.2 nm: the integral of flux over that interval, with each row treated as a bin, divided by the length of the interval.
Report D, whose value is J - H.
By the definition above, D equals -0.3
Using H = 13.9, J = 13.6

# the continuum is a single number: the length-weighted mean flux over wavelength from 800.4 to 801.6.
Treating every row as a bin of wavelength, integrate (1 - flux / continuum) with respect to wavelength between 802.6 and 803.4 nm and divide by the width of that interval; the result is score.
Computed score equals 0.065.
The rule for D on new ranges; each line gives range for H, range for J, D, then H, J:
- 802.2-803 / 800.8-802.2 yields 0.8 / 12.6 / 13.4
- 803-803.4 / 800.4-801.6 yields 2.8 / 10.7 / 13.4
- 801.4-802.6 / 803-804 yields -2.7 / 13.4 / 10.7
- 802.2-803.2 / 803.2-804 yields -1.7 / 12.4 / 10.7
